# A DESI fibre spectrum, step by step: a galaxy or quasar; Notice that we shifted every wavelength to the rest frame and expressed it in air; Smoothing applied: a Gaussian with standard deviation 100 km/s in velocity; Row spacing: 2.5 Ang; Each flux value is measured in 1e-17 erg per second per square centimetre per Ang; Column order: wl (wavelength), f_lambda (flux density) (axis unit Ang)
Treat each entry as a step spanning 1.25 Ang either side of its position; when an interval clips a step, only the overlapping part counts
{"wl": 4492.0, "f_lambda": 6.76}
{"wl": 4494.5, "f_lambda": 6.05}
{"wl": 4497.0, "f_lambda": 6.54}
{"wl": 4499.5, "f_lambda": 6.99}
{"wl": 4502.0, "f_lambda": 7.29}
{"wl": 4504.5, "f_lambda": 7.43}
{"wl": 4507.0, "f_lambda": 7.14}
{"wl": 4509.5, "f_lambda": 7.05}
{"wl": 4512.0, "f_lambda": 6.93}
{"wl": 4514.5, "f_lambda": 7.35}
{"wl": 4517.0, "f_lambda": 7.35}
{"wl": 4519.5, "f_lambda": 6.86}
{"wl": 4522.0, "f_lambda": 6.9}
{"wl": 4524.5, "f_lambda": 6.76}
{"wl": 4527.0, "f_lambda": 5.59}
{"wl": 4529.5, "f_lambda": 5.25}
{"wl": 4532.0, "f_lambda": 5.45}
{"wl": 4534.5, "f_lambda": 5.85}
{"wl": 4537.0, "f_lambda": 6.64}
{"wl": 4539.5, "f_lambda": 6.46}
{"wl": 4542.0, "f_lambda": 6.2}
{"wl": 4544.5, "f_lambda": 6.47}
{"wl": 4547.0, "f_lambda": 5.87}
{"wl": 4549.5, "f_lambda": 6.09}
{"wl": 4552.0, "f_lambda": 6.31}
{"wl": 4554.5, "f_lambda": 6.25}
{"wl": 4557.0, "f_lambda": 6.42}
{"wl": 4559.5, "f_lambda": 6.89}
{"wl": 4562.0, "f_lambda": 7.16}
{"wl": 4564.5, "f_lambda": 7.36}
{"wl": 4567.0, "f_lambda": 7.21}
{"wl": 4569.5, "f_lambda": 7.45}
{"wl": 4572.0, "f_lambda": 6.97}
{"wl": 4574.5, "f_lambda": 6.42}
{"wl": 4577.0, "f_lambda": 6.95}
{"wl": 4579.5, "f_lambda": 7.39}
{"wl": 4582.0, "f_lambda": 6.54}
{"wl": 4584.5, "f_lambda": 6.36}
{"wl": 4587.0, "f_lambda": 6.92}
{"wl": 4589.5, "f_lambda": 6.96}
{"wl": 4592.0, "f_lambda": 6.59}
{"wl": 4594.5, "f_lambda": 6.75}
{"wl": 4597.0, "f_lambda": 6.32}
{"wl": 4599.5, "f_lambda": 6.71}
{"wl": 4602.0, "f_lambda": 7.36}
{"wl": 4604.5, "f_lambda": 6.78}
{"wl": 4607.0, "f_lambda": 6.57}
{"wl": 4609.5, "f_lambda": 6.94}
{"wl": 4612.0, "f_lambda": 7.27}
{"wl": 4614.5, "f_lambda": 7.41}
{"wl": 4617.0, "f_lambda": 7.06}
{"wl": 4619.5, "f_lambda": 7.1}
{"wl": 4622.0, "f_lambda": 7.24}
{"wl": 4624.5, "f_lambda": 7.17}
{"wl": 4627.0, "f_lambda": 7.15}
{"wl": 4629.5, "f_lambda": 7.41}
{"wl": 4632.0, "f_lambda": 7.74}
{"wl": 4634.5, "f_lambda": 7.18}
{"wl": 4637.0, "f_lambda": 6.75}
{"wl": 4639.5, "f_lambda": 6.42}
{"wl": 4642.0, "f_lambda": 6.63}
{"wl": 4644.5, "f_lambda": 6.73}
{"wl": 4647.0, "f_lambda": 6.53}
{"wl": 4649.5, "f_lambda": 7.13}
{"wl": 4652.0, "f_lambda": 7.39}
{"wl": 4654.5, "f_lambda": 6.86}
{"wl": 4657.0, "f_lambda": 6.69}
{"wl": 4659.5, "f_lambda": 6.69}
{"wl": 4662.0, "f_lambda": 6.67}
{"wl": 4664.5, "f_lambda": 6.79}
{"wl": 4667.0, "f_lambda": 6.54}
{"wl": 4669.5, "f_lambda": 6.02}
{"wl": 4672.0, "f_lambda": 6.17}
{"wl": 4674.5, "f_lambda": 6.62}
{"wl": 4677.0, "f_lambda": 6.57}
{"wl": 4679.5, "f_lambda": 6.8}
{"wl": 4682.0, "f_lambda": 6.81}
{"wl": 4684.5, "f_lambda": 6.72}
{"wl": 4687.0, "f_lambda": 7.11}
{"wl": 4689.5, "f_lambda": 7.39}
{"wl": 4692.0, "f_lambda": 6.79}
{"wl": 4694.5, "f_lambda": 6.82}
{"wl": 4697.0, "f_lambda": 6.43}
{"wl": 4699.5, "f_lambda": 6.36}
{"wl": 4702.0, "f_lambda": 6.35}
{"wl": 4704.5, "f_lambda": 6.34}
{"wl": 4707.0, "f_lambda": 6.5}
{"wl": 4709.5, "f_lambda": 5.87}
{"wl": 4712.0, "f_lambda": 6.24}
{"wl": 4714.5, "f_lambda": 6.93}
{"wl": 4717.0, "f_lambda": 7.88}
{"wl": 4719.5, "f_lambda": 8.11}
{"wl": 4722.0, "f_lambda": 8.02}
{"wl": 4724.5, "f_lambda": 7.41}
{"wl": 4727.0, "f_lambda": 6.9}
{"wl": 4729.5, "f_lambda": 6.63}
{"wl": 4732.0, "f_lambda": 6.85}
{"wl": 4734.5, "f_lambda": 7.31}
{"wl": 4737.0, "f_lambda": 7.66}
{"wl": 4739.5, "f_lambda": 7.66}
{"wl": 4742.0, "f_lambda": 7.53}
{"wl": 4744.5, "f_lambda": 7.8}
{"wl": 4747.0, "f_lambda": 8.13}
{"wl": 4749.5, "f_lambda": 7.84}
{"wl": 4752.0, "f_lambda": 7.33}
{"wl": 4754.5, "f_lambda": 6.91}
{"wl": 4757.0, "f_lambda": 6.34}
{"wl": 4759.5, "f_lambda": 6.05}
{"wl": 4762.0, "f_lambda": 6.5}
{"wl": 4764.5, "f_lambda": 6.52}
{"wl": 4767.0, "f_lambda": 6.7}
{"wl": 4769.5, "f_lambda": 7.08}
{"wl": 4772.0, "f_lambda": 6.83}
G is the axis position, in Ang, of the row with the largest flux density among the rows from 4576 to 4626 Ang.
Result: 4614.5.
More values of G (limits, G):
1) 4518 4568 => 4564.5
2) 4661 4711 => 4689.5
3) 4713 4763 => 4747.0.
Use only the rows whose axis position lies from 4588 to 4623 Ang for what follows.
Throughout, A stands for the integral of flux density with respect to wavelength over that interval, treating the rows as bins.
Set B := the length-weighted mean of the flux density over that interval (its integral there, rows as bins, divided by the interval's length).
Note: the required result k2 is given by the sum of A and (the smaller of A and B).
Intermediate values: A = 243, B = 6.93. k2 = 250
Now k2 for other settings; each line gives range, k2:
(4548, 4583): 245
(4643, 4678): 240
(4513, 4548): 229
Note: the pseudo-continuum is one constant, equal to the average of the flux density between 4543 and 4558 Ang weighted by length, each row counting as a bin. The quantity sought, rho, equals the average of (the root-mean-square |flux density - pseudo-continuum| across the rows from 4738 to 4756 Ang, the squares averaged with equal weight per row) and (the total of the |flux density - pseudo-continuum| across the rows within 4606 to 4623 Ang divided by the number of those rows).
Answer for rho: 1.1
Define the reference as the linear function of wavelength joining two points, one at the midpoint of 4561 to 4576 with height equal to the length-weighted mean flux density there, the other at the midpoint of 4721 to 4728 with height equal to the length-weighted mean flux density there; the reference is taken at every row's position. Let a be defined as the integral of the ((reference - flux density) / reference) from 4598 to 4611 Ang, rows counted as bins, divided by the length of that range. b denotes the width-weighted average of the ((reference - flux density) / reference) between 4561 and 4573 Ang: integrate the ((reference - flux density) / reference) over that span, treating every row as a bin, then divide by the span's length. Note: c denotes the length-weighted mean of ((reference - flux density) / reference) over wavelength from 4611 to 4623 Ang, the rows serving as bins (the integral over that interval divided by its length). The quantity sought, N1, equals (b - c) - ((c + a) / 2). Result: -0.04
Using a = 0.04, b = -0.021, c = 0.00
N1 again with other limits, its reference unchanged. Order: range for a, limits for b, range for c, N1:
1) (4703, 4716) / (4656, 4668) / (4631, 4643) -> -0.05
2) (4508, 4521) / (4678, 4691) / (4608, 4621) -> 0.05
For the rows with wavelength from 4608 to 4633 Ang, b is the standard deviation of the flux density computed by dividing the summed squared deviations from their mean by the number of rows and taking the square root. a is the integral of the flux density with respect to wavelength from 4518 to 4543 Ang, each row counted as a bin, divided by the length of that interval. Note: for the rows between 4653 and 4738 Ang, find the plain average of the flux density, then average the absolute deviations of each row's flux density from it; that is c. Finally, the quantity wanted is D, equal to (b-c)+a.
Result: 6.0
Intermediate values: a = 6.2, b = 0.215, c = 0.39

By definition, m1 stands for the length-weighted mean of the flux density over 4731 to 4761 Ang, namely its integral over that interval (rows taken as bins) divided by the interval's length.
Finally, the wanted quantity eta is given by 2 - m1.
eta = -5.3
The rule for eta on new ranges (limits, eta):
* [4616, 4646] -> -5.0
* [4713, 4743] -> -5.4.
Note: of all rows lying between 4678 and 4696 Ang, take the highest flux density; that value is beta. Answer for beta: 7.39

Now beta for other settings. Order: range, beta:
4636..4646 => 6.75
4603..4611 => 6.94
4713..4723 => 8.11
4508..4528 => 7.35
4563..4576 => 7.45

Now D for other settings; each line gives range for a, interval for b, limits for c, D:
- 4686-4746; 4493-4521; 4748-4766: 6.9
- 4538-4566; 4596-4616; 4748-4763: 6.3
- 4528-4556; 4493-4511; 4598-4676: 6.2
